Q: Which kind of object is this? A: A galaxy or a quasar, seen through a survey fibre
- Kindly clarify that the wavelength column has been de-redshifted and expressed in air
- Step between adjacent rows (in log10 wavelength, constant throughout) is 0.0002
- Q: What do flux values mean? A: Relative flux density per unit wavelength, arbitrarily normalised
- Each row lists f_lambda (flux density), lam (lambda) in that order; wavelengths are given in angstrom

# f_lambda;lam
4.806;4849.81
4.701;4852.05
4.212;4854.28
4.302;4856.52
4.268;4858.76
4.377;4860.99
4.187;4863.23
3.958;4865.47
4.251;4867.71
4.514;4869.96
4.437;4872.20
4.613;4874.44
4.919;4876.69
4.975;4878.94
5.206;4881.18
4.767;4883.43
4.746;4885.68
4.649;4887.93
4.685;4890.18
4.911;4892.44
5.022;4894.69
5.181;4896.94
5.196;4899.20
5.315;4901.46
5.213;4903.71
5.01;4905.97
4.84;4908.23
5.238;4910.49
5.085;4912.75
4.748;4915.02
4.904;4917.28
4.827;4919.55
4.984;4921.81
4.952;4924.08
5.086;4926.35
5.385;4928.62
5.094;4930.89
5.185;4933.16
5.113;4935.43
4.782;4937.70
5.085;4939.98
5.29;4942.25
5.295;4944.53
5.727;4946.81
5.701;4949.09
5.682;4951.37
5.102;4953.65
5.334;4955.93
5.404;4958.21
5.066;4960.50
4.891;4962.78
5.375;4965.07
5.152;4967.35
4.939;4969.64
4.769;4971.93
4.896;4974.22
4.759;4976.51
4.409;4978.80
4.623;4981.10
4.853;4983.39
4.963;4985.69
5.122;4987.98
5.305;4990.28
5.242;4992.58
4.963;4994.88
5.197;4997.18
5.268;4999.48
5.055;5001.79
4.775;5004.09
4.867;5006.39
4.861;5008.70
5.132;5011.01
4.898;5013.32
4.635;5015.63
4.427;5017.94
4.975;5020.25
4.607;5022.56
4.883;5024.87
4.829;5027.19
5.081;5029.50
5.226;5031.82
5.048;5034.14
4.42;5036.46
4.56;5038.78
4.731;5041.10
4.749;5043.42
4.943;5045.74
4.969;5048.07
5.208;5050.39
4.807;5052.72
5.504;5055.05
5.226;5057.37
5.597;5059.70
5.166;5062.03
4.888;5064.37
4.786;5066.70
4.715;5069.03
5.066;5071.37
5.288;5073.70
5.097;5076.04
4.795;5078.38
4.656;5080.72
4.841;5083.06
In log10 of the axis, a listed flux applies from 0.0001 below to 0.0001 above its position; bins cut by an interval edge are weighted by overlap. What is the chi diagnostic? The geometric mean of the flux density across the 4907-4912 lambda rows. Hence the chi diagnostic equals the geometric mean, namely 5.04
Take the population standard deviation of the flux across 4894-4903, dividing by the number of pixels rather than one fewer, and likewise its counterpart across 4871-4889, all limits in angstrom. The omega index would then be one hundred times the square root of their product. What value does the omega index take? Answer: 15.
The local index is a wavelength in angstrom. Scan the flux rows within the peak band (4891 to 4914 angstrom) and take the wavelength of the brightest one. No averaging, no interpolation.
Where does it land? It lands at 4901.46 angstrom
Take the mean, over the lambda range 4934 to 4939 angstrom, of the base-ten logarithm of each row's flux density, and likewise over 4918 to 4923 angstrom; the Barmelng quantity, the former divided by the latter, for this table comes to 1.01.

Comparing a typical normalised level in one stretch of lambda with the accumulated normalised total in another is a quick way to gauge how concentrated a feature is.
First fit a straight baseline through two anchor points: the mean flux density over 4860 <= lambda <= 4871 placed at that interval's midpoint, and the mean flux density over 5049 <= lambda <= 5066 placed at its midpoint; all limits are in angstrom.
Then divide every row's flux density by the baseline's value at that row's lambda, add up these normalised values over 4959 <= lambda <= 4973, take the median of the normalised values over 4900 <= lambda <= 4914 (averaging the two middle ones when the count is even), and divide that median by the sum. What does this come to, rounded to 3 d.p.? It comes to 0.181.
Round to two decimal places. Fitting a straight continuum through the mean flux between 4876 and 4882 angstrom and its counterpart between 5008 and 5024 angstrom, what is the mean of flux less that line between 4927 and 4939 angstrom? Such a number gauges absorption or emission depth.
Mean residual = 0.17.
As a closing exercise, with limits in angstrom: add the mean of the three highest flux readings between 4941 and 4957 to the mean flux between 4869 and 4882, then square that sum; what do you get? 110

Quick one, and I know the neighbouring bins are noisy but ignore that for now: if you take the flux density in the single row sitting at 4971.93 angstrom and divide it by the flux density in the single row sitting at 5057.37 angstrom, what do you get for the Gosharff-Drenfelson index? 0.91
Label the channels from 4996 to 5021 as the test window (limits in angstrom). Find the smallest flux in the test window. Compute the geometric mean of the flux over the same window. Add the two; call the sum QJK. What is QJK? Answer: 9.34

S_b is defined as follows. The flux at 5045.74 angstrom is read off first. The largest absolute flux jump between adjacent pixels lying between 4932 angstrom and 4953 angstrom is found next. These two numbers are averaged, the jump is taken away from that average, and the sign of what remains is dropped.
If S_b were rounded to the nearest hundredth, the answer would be 2.26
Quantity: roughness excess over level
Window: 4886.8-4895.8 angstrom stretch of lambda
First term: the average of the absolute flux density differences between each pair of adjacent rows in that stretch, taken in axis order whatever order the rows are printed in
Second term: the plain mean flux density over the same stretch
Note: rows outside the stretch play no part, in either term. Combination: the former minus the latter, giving -4.69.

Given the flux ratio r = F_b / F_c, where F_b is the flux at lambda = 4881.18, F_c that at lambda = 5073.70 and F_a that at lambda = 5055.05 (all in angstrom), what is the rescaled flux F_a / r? 5.6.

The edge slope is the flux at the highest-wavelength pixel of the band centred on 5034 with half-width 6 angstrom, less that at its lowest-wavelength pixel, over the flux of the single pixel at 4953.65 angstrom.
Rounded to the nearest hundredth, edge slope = -0.10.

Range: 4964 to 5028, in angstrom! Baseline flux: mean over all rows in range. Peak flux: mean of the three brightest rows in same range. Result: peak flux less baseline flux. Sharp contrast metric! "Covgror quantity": 0.40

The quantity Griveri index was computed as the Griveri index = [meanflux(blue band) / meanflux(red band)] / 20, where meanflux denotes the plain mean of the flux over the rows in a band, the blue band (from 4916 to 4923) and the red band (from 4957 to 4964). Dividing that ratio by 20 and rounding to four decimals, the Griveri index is 0.0479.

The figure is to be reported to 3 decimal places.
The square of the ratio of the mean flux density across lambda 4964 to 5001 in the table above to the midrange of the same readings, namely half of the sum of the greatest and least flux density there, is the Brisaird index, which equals 1.040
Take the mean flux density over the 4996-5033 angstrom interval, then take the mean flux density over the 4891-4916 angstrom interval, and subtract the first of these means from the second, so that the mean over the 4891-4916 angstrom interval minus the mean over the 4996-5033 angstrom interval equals 0.15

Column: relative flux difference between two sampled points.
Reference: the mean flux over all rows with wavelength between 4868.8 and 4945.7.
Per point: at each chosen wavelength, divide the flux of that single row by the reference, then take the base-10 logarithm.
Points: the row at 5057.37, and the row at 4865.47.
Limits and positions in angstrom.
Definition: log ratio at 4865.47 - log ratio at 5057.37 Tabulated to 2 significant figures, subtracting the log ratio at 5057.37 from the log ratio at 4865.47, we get -0.12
